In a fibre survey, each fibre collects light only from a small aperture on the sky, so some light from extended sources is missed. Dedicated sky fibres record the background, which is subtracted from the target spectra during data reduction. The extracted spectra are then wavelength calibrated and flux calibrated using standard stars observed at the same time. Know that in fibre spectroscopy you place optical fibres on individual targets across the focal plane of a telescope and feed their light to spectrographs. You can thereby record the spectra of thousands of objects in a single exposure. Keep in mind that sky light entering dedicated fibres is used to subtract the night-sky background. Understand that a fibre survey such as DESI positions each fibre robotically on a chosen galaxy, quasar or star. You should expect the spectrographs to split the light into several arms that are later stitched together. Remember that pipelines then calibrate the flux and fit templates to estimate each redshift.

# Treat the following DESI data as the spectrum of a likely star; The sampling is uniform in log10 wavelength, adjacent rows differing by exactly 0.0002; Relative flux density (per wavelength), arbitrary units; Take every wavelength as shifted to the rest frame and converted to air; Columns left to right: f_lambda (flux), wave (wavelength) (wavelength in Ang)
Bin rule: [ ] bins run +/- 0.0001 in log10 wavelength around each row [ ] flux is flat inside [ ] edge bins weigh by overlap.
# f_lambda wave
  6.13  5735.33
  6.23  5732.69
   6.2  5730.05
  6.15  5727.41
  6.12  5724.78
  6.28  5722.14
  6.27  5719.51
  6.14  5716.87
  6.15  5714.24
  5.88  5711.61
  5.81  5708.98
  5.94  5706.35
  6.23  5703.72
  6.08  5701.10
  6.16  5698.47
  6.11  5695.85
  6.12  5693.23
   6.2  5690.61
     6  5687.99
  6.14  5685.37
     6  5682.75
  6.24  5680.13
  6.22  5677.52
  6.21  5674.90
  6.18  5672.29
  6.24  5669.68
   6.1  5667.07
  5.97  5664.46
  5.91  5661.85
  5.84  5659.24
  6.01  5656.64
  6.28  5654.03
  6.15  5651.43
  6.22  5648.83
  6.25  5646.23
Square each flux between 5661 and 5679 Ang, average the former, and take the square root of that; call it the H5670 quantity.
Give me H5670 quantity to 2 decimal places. 6.12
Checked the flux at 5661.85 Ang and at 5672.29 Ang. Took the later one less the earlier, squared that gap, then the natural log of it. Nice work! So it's -2.6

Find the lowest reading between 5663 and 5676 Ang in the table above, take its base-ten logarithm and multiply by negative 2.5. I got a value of -1.940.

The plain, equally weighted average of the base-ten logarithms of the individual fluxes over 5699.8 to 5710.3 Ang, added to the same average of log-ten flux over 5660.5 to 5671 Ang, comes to 1.561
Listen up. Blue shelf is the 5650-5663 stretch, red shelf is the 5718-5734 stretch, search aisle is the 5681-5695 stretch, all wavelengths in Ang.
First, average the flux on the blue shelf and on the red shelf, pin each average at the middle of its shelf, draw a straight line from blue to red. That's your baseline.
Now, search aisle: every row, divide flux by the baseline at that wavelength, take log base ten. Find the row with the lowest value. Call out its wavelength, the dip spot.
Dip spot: 5687.99 Ang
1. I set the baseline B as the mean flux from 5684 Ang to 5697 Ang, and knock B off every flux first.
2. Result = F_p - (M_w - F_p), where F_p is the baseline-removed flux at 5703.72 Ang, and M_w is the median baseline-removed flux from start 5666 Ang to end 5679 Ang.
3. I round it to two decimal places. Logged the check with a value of 0.14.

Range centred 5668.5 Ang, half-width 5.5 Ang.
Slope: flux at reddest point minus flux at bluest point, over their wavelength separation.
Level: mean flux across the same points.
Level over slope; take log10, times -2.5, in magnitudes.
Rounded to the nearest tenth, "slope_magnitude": -5.9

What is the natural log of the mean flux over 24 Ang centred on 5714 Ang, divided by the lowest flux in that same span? 0.047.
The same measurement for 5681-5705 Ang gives 0.019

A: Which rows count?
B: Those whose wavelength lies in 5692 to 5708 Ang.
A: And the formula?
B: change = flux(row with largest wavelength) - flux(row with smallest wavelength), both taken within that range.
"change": -0.18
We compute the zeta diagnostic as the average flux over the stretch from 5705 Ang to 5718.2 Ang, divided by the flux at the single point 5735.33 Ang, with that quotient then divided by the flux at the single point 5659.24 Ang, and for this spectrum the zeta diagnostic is 0.167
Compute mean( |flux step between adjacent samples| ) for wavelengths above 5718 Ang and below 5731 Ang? 0.06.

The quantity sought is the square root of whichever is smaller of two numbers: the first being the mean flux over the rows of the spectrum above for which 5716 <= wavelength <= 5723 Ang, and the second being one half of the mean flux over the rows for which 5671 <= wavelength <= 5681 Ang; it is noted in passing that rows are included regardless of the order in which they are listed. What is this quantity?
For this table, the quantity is 1.762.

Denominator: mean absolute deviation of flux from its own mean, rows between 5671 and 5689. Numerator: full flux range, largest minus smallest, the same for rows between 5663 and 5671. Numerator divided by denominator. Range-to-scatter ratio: 3.3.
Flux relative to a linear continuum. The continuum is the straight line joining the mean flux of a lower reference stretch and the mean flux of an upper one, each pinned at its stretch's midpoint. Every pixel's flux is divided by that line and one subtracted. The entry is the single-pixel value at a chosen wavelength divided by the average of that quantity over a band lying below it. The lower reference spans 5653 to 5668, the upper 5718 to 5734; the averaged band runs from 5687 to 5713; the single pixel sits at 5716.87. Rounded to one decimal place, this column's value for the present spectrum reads 0.5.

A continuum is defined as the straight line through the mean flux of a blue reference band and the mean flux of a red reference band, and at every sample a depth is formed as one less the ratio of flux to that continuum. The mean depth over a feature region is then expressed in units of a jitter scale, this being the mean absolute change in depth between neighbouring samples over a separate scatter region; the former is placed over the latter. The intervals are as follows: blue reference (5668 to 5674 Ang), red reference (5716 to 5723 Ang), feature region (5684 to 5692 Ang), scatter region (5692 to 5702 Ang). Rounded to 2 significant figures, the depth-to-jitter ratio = 2.2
